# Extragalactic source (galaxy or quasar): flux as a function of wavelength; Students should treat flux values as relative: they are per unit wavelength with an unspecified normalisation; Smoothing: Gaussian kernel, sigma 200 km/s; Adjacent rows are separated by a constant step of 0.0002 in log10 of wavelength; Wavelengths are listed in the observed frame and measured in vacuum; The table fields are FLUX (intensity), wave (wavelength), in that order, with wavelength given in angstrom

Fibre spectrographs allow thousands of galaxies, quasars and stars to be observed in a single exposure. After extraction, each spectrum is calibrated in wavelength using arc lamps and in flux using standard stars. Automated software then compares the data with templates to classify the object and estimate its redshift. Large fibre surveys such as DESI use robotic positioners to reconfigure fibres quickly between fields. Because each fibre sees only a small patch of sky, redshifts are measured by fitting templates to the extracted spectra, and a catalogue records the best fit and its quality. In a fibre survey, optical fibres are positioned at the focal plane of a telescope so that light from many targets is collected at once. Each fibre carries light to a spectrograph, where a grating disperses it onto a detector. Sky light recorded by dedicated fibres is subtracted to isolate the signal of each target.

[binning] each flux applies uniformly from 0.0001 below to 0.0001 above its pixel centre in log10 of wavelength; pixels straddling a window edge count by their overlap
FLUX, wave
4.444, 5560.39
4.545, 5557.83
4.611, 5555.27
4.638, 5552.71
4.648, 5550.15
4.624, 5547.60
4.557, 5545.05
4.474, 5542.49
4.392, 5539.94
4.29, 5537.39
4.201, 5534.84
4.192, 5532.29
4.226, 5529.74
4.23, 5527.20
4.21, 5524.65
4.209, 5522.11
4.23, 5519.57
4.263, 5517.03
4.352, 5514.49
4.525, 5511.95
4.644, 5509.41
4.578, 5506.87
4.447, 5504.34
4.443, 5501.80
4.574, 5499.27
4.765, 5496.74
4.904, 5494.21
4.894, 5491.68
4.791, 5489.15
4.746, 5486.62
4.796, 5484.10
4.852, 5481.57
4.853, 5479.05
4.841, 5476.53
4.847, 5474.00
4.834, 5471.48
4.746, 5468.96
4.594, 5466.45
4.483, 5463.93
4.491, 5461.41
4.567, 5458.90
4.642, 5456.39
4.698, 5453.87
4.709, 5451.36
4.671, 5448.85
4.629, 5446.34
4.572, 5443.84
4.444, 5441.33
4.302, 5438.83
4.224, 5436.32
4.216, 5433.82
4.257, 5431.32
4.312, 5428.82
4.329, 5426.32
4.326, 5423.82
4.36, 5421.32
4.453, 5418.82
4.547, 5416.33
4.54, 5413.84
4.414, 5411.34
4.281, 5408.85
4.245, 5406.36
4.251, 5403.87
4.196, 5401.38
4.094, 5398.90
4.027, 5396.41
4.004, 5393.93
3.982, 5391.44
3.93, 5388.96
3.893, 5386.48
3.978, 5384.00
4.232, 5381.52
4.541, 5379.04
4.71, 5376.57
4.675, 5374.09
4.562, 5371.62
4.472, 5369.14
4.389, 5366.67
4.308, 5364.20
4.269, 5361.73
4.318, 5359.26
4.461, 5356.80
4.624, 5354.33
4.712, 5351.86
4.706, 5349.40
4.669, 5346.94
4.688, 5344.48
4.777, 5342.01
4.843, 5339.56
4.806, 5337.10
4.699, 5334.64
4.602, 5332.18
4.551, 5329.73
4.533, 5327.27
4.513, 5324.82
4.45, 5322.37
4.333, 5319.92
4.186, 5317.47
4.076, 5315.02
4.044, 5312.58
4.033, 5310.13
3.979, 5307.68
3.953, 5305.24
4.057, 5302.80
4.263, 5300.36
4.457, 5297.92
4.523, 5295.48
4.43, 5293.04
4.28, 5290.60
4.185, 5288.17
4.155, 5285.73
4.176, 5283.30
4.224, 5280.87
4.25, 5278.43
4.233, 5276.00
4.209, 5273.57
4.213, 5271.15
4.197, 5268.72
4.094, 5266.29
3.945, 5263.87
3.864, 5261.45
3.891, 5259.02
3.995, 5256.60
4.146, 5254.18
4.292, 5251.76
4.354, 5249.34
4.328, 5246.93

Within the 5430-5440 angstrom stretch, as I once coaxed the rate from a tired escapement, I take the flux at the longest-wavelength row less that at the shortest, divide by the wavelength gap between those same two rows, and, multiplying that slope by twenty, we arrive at 0.12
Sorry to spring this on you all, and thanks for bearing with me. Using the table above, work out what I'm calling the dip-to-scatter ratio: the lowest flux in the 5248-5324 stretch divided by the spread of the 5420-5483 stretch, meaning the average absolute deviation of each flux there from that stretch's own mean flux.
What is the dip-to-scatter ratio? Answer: 21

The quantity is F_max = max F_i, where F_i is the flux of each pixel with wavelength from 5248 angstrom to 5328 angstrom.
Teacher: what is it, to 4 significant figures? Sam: 4.533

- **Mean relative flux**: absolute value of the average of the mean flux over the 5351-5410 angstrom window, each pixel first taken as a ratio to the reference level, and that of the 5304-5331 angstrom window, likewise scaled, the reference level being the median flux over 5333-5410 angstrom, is 0.97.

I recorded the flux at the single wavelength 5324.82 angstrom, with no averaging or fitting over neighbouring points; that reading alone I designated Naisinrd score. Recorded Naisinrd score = 4.513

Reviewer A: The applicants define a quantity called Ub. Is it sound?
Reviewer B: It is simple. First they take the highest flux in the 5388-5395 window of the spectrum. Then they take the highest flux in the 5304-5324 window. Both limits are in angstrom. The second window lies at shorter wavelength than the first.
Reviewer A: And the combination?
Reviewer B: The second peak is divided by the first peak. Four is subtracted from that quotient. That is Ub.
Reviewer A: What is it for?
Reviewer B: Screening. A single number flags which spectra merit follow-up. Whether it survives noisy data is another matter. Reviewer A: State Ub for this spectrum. -2.89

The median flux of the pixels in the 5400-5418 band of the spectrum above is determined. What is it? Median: 4.28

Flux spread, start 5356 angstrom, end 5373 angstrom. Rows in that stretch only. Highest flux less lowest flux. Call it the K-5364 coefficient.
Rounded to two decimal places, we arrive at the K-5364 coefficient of 0.29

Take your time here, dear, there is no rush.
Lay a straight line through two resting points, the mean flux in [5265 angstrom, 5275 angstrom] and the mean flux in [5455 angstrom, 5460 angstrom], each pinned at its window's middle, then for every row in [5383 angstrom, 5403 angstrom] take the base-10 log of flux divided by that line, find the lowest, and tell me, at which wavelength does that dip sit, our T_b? 5386.48 angstrom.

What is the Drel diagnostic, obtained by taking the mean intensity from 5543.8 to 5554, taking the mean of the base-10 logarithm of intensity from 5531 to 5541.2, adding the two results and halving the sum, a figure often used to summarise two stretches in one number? 2.62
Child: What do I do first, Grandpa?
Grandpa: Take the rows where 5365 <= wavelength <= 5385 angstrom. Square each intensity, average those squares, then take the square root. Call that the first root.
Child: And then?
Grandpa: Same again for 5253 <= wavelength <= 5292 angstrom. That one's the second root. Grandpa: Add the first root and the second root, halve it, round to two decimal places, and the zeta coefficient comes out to 4.29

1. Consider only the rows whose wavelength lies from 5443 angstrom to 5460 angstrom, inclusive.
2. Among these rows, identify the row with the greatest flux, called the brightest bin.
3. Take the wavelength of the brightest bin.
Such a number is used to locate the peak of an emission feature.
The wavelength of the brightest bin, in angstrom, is 5451.36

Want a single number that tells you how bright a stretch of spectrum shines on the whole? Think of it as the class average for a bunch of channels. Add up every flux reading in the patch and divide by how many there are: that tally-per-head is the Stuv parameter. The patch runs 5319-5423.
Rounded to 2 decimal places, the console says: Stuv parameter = 4.42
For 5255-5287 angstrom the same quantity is 4.11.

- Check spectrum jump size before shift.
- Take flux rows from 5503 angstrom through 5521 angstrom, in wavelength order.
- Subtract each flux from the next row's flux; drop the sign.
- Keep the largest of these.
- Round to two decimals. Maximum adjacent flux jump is 0.17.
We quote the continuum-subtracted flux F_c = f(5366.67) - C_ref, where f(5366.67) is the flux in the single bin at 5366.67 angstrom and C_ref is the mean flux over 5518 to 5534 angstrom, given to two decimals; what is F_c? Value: 0.17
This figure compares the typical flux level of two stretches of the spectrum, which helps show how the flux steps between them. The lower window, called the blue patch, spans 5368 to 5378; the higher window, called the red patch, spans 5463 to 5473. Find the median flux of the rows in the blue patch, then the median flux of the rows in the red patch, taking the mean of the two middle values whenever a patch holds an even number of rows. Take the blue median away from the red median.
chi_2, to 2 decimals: 0.05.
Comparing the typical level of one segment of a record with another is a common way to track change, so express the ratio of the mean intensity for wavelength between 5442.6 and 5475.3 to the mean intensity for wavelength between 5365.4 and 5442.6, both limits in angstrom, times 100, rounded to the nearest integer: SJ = 108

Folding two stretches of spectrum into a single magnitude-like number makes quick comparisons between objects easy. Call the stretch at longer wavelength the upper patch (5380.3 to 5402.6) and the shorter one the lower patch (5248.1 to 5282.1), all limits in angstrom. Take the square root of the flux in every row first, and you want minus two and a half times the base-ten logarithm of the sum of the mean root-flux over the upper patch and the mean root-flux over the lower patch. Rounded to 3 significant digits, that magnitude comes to -1.52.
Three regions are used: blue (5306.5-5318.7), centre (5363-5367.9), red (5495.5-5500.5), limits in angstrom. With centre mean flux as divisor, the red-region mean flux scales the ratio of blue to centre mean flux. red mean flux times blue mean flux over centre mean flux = 4.36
